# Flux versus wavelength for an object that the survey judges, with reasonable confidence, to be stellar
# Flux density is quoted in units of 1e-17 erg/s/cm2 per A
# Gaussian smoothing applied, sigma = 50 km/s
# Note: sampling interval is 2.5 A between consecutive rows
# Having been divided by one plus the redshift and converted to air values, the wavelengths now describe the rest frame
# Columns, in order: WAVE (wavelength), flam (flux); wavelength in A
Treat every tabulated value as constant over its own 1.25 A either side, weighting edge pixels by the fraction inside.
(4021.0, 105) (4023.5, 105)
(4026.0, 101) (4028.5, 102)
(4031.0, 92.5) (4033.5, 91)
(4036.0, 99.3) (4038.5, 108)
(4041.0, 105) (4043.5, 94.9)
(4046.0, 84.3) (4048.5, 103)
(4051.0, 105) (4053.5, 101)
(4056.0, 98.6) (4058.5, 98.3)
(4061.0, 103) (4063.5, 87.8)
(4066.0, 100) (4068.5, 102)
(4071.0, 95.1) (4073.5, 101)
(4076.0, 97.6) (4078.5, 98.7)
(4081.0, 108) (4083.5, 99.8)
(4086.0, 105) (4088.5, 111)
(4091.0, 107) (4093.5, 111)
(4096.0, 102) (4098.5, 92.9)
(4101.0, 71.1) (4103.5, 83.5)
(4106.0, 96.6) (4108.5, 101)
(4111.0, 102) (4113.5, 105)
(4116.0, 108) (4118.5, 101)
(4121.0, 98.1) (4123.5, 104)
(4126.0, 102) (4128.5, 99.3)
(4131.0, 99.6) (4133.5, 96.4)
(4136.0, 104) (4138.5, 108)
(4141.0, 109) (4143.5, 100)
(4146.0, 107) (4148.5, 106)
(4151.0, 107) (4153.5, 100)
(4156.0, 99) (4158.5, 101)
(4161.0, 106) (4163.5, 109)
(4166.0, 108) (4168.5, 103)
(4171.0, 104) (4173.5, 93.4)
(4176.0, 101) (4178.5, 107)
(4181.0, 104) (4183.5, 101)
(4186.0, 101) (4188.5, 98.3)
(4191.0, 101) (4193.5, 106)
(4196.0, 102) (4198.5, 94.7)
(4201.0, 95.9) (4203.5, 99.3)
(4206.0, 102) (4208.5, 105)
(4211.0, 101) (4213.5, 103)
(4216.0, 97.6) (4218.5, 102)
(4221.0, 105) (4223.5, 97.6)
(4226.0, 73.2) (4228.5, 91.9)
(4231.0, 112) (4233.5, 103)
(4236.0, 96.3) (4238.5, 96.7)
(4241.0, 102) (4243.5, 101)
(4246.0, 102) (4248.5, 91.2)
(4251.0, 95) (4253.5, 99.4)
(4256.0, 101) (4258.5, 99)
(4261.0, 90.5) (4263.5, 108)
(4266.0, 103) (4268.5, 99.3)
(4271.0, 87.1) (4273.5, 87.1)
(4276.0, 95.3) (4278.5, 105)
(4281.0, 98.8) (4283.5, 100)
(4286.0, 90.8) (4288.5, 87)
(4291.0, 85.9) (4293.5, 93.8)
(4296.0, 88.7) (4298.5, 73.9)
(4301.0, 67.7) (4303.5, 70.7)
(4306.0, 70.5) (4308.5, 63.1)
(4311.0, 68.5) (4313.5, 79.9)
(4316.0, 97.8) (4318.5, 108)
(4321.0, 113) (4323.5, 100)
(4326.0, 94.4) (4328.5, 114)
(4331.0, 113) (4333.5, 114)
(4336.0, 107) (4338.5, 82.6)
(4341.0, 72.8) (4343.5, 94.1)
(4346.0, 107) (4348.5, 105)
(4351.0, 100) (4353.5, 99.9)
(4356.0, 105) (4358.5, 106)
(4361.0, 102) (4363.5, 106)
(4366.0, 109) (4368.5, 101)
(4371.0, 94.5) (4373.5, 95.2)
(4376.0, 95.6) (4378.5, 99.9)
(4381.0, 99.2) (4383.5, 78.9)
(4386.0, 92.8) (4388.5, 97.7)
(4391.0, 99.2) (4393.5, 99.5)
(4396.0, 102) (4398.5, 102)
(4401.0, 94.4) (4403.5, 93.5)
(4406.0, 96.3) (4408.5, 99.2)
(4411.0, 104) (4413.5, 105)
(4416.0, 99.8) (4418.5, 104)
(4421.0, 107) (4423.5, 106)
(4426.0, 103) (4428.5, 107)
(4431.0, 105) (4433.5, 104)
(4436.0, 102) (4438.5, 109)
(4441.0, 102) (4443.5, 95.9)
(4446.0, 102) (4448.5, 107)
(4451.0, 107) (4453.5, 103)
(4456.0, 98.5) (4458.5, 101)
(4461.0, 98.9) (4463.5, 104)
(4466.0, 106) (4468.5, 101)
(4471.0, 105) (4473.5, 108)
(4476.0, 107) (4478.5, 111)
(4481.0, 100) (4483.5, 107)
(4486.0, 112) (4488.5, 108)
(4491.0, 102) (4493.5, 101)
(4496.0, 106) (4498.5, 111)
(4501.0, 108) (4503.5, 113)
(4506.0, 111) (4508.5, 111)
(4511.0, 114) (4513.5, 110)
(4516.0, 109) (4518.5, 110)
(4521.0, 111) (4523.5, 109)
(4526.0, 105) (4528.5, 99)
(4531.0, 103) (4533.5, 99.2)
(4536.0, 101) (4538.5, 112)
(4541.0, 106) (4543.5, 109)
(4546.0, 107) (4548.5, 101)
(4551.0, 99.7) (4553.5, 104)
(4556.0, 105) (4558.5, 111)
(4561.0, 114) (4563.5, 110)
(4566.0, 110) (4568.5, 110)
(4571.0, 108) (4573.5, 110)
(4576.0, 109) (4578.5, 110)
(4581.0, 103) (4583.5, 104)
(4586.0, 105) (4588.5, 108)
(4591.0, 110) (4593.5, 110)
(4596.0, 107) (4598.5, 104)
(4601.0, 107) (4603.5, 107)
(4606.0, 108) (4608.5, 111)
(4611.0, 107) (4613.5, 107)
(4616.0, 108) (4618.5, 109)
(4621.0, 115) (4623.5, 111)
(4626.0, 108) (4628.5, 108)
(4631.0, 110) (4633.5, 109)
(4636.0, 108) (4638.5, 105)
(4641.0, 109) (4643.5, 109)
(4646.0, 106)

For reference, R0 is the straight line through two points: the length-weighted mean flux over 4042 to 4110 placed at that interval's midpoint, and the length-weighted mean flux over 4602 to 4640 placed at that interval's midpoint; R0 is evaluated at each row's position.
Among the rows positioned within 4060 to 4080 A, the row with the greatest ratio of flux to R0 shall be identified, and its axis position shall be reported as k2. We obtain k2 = 4061.0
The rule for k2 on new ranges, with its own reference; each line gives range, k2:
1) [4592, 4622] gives 4621.0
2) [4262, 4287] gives 4263.5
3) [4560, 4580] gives 4561.0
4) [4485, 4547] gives 4511.0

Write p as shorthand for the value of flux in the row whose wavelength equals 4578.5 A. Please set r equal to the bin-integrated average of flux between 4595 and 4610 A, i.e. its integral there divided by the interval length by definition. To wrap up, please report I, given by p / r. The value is 1.02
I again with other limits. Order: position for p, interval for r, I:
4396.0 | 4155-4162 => 1.00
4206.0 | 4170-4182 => 1.00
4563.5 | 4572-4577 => 1.01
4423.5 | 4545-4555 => 1.03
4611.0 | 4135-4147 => 1.01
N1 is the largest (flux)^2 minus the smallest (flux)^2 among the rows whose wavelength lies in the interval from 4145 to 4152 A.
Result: 213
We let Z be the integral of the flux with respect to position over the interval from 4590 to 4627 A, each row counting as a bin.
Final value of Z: 4018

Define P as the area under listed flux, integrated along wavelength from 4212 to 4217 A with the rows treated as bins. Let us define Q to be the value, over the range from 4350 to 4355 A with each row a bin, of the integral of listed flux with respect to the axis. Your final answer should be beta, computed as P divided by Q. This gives 1.00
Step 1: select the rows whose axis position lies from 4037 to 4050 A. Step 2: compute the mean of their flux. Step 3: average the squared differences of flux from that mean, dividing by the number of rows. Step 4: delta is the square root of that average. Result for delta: 9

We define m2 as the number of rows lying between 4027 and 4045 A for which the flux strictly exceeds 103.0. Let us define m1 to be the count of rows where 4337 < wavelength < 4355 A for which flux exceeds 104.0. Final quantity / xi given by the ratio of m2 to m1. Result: 1.0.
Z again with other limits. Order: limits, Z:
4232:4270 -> 3768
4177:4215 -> 3853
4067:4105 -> 3763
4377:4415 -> 3708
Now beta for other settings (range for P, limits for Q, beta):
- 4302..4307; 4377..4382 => 0.71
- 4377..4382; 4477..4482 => 0.94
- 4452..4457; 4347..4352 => 0.98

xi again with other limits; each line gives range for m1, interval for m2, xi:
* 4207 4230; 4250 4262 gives 0.0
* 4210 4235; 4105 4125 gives 1.5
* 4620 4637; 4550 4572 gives 1.1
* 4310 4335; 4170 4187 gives 0.6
